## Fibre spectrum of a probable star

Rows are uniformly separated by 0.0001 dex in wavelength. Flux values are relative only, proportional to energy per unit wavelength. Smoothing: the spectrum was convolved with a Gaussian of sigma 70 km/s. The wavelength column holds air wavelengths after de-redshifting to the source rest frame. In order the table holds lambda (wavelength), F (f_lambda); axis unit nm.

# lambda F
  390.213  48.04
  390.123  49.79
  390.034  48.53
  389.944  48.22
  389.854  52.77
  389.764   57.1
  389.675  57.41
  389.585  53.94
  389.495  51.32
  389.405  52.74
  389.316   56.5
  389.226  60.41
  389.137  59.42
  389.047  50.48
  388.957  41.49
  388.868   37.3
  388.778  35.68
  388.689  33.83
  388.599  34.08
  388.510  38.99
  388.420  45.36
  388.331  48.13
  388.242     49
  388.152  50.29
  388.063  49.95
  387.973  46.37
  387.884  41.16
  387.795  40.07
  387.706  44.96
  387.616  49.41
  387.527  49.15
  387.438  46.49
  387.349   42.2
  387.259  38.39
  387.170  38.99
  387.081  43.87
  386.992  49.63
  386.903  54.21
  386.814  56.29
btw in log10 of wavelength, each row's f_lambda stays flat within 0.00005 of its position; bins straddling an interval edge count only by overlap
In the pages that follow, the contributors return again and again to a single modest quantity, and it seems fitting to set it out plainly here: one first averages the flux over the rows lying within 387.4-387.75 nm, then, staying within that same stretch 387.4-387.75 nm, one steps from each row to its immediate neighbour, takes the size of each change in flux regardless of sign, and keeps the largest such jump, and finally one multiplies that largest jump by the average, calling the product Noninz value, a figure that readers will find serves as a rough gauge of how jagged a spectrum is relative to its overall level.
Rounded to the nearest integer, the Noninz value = 211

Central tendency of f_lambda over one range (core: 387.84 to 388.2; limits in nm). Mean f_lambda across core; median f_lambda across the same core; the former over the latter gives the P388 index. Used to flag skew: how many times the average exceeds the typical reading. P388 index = 0.97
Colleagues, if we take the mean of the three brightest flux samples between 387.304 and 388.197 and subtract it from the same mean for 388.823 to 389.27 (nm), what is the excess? 6.9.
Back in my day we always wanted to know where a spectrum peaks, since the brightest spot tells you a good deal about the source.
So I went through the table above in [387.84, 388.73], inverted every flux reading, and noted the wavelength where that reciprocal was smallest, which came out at 388.152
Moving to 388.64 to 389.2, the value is 389.137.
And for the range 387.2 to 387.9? 387.616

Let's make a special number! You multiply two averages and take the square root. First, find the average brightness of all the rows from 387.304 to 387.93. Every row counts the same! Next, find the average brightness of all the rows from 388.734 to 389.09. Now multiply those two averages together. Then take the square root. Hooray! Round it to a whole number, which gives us 43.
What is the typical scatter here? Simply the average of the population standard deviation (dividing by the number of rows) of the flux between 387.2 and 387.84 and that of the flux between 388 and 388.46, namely 2.9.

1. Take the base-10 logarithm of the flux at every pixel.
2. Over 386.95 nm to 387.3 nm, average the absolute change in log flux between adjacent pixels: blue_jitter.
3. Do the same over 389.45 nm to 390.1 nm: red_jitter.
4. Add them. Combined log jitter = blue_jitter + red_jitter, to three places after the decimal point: 0.058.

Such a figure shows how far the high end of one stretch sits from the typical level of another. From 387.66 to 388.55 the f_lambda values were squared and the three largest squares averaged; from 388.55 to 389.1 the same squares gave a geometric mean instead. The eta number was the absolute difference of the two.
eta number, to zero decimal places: 999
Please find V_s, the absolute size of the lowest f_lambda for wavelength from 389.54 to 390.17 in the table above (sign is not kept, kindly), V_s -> 48.2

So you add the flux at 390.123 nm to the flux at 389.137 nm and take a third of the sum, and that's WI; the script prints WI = 36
